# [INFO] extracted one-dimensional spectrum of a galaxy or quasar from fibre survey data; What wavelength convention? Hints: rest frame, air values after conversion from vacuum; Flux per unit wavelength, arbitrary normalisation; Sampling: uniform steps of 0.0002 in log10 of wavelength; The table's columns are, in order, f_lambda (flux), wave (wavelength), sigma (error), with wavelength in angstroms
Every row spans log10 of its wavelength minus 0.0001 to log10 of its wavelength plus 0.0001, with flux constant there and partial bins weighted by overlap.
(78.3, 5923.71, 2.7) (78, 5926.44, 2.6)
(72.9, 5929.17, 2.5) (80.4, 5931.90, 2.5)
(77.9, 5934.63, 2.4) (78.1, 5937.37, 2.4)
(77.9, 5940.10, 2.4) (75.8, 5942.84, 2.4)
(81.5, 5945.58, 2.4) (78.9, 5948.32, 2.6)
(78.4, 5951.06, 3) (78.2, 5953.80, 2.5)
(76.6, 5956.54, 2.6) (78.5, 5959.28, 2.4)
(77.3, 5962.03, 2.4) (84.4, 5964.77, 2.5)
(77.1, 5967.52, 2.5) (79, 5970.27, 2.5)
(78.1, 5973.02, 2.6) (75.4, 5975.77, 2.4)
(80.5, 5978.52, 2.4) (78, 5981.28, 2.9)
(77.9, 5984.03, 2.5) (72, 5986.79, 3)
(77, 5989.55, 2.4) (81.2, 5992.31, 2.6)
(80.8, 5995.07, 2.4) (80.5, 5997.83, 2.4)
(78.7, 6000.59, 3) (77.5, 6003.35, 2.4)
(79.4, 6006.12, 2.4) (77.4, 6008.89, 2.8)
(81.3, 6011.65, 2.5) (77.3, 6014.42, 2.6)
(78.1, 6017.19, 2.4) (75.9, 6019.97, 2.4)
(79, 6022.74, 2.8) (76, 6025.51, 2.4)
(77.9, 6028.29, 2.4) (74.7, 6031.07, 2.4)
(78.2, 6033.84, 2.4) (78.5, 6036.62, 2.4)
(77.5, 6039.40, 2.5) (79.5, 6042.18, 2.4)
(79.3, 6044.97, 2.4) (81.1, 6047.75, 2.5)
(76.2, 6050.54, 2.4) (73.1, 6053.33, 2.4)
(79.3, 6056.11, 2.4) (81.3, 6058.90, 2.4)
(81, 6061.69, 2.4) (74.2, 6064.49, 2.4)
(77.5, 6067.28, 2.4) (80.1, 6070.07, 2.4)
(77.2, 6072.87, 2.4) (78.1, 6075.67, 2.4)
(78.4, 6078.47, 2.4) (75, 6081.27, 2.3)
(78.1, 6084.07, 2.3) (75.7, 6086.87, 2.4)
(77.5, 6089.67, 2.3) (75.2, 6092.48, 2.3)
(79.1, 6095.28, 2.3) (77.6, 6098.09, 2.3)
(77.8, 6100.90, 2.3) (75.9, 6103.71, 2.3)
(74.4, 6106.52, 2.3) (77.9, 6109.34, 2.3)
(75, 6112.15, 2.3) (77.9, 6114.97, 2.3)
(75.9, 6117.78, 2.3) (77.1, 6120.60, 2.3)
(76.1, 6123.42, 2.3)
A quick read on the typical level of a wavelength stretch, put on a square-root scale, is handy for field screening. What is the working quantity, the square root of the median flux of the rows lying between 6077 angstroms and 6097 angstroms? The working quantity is 8.80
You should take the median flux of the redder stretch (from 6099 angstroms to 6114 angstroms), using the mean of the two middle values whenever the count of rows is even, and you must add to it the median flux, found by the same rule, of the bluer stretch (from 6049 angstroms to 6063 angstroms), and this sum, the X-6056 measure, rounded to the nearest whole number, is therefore 155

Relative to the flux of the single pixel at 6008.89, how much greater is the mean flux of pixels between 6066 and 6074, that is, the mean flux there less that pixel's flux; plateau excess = 0.9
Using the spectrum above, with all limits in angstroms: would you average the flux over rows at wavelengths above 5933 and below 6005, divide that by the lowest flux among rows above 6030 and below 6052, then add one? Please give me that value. 2.05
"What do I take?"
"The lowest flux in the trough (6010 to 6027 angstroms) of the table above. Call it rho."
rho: 75.9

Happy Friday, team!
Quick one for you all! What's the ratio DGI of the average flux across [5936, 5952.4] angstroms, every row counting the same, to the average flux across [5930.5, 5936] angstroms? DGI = 0.99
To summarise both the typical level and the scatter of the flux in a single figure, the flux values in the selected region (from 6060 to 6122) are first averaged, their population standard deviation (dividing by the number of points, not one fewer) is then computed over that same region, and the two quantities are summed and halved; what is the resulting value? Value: 39.4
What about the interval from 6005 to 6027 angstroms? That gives 39.9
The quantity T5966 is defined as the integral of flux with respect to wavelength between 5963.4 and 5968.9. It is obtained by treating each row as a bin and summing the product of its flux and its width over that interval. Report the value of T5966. 444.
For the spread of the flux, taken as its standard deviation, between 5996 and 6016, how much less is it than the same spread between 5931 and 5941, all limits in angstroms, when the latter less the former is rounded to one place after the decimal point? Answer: -0.4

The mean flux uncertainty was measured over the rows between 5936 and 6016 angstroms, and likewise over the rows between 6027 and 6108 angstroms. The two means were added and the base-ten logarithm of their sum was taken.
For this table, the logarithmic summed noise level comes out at 0.692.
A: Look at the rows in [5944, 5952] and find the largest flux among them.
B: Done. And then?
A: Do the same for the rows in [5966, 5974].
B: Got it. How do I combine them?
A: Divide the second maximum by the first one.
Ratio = 0.97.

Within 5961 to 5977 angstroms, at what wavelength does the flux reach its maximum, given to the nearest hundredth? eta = 5964.77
